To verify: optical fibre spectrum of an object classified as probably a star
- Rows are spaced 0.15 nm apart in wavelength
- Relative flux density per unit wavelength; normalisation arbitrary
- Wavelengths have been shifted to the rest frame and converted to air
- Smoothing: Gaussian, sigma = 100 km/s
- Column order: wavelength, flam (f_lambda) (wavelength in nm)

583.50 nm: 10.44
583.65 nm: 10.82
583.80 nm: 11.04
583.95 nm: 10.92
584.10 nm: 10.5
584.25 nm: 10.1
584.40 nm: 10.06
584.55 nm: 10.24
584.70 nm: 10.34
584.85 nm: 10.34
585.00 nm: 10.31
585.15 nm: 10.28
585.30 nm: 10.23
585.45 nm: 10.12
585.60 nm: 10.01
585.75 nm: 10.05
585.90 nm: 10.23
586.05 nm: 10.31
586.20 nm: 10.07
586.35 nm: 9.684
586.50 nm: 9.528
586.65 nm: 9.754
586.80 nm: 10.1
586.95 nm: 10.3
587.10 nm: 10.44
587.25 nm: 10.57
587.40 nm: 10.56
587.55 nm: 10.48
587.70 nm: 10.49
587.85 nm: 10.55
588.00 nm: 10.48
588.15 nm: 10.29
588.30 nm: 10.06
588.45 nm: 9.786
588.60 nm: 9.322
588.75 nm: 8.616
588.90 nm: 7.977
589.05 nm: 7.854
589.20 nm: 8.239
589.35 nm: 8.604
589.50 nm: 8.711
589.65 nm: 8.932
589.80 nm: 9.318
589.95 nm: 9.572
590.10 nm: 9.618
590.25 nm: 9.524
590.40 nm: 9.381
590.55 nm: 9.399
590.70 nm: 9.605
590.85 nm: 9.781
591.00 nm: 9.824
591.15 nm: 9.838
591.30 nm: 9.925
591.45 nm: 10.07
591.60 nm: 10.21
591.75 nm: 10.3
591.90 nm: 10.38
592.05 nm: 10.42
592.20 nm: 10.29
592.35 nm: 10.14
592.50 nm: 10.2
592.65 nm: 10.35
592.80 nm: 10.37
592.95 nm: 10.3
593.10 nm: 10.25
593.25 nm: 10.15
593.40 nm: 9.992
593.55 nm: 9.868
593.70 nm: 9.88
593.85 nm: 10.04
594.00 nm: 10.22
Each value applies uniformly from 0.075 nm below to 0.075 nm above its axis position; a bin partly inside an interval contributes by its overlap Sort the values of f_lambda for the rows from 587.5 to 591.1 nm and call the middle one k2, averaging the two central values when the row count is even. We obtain 9.5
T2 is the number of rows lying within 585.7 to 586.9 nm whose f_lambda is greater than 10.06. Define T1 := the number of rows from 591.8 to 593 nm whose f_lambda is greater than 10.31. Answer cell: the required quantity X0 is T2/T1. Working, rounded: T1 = 4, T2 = 4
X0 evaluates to 1.00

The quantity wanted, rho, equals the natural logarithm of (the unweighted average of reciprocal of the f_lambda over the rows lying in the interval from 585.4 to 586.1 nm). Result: -2.32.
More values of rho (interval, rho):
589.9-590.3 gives -2.26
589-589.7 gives -2.13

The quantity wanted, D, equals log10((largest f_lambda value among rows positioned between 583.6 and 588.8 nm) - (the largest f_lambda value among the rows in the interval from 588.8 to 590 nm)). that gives 0.2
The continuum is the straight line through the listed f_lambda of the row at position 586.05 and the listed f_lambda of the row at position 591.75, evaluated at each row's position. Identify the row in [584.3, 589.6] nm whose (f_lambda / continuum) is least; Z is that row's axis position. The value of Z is 589.05 nm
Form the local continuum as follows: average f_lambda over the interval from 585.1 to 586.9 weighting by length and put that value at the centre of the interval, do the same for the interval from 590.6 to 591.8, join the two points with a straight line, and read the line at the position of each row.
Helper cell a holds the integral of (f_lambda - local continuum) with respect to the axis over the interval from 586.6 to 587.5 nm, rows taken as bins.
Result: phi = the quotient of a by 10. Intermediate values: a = 0.3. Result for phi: 0.03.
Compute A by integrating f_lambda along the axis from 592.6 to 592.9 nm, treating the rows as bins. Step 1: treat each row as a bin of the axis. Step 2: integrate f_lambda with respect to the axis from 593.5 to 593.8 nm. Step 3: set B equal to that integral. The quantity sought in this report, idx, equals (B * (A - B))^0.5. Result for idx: 0.6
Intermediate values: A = 3.11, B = 3.0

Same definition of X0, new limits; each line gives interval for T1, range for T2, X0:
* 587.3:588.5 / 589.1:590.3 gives 0.00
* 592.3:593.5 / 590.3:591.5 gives 0.50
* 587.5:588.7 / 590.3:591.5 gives 0.25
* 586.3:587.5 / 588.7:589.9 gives 0.00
